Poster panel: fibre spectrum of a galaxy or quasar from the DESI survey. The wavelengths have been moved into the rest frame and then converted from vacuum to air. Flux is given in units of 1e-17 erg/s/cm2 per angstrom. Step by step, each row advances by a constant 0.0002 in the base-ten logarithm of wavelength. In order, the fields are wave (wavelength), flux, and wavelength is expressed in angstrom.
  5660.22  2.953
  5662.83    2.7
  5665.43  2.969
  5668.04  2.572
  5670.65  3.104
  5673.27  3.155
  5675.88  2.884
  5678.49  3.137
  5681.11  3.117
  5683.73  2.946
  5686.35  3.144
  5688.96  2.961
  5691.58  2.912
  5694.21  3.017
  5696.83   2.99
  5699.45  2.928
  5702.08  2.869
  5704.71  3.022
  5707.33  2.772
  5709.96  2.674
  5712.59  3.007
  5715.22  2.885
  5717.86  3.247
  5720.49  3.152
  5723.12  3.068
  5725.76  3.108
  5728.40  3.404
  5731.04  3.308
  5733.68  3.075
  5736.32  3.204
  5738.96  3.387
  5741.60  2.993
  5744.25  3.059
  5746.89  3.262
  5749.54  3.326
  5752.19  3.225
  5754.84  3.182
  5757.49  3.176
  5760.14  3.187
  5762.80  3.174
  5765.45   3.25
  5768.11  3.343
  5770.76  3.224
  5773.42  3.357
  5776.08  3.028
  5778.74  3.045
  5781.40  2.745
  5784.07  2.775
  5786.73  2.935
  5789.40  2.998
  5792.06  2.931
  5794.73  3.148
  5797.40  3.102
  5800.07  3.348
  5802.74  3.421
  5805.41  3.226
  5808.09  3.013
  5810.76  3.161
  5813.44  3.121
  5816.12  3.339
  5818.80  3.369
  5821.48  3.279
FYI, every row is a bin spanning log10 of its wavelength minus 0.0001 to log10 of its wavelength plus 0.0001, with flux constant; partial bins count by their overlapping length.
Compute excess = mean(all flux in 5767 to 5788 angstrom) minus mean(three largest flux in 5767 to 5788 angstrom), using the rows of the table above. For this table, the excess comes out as -0.25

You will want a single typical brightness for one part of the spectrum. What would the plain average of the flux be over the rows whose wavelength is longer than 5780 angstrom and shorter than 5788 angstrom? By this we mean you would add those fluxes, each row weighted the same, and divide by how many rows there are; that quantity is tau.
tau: 2.82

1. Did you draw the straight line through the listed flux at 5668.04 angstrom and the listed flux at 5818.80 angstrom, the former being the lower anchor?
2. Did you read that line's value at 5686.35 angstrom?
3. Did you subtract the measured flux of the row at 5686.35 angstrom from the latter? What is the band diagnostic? -0.48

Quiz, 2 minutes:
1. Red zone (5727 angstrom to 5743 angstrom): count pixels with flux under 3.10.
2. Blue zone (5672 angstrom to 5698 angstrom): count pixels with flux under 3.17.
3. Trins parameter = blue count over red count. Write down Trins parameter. 5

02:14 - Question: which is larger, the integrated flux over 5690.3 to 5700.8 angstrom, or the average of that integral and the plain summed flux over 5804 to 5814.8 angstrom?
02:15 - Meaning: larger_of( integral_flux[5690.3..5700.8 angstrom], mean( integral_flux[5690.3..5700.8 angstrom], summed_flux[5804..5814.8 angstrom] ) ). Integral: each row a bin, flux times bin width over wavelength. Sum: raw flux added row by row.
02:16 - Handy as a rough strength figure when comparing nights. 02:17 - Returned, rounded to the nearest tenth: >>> 31.1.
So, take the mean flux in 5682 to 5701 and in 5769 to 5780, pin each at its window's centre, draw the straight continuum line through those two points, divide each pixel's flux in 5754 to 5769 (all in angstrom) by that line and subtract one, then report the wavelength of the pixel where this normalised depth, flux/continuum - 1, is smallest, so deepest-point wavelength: 5762.80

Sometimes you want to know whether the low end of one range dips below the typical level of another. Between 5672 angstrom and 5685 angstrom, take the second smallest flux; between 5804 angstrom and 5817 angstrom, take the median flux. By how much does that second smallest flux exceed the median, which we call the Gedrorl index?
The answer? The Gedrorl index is -0.2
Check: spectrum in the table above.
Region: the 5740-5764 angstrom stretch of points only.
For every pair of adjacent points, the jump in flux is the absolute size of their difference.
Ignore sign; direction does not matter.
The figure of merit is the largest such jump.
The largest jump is 0.20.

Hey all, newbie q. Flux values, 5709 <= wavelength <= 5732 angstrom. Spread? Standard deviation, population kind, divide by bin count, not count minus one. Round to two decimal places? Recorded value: 0.21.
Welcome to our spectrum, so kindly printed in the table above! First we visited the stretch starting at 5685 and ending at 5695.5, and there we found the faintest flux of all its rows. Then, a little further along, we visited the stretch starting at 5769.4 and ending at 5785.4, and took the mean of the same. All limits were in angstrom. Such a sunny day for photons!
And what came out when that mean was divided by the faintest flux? 1.04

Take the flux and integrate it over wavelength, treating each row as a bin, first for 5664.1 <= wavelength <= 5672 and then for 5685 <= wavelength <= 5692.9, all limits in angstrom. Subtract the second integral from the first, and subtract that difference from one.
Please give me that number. 2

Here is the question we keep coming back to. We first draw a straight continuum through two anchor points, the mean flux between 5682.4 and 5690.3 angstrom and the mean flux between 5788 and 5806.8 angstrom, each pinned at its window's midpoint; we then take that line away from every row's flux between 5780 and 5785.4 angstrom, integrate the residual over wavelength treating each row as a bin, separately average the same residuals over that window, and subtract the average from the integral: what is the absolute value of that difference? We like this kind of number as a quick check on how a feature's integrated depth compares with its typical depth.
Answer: 1.7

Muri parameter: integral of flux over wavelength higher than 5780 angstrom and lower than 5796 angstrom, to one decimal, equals 46.7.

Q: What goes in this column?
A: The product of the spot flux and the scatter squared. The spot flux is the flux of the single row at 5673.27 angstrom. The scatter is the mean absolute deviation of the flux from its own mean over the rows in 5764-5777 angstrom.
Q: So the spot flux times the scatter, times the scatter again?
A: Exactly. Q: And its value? 0.026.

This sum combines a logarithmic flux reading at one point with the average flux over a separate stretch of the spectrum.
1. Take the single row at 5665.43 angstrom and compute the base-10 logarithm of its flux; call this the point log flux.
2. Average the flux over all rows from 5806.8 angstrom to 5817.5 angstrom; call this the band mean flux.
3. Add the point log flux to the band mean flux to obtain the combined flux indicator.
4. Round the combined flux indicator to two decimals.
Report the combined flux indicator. 3.63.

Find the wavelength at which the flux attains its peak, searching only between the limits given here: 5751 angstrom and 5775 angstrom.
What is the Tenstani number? 5773.42 angstrom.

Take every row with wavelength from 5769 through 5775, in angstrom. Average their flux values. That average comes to 3.29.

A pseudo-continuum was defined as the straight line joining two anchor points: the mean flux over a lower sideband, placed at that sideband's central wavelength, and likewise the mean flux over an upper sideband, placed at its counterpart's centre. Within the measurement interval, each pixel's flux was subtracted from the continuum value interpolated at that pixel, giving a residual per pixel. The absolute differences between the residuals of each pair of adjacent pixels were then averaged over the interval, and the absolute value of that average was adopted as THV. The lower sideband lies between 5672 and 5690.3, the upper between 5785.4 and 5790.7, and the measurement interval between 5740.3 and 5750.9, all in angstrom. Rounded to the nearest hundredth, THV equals 0.11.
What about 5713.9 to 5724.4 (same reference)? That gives 0.18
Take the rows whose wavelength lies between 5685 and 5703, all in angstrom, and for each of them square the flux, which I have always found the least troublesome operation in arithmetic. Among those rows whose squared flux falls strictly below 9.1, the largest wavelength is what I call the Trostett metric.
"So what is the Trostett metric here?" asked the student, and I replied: 5702.08 angstrom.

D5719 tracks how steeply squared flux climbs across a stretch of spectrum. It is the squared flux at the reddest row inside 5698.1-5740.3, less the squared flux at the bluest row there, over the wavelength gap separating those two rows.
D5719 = 0.07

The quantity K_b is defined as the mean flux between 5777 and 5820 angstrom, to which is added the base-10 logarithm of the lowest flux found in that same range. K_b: 3.54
